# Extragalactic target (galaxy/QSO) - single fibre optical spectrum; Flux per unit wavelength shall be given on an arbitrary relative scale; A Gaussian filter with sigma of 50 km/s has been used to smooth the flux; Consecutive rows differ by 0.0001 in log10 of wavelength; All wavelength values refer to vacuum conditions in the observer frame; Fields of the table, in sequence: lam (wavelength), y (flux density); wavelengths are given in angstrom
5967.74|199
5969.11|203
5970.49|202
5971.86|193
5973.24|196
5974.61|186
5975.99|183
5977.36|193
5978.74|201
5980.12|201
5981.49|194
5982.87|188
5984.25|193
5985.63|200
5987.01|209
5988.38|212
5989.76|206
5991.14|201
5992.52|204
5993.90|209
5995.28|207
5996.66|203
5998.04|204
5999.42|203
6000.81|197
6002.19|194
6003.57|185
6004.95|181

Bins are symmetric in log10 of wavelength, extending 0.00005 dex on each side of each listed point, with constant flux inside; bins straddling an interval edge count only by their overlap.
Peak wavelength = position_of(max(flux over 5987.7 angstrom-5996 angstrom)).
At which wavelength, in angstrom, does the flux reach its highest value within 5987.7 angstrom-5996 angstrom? 5988.38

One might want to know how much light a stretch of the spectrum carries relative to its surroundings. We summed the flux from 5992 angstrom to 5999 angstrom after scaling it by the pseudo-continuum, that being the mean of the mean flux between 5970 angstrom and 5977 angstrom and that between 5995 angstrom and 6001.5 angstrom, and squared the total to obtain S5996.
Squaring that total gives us 27.1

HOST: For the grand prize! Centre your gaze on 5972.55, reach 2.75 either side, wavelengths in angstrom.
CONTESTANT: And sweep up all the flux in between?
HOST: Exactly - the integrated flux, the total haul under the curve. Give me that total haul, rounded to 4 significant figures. 1069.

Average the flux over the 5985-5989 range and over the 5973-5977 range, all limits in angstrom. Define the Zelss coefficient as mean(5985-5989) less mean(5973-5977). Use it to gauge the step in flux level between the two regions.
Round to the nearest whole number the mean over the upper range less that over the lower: 19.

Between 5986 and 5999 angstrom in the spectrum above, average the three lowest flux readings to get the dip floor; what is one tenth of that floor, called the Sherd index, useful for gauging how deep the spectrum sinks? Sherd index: 20.3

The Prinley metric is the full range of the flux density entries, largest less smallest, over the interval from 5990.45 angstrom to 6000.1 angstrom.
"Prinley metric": 8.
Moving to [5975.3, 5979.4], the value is 18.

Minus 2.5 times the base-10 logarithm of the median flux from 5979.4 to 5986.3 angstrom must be -5.72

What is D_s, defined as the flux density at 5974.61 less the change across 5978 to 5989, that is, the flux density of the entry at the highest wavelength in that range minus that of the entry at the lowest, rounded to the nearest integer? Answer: 175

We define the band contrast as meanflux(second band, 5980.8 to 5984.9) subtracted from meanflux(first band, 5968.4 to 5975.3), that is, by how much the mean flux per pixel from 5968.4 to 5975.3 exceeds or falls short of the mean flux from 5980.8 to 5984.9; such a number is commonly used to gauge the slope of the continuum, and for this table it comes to 4.3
